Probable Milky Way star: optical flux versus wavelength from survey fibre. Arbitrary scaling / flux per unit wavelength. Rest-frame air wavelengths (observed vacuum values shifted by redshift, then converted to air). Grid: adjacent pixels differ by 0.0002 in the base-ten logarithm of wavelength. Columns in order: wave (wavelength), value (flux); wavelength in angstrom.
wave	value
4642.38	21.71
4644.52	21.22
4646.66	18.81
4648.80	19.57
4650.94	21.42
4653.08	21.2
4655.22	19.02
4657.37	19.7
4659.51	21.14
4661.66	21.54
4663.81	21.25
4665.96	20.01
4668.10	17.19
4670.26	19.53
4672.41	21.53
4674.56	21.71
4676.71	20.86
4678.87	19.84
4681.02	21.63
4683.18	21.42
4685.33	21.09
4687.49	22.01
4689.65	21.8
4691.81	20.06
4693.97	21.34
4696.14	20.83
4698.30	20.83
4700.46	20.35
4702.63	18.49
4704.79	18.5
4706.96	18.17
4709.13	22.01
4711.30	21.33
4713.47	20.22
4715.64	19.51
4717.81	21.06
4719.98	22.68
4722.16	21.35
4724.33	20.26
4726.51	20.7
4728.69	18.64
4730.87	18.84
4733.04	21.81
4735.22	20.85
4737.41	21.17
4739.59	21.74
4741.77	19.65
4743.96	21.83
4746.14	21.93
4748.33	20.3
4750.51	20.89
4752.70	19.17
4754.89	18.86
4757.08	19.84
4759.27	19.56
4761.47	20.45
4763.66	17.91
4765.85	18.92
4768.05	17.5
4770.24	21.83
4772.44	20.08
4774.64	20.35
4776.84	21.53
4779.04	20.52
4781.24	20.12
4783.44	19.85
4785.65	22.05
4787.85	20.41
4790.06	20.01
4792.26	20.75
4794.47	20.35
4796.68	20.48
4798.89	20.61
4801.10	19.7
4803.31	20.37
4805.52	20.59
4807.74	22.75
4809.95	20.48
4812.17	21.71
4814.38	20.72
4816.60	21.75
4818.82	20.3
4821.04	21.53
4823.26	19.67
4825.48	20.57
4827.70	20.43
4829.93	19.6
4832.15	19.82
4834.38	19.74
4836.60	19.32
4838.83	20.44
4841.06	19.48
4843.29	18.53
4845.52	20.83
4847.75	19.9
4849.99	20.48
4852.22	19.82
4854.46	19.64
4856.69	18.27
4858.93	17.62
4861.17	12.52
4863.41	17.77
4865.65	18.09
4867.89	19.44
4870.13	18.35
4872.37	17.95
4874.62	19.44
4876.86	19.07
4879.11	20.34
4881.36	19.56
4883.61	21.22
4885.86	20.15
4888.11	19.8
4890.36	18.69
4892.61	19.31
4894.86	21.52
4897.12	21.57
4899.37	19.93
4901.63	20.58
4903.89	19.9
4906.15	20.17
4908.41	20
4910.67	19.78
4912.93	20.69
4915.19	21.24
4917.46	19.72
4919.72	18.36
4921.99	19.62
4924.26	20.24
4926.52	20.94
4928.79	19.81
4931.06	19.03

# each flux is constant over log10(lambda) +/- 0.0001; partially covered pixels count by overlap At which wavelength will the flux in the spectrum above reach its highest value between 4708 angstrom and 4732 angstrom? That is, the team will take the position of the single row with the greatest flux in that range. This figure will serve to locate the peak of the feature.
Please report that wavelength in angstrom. 4719.98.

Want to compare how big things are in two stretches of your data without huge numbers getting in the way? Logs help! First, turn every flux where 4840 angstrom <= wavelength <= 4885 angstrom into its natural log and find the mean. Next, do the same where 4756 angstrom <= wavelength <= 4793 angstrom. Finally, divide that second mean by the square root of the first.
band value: 1.75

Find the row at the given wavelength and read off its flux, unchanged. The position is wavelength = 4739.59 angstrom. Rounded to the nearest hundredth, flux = 21.74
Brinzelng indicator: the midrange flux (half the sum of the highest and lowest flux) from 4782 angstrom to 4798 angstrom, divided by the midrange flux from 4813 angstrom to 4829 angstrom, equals 1.01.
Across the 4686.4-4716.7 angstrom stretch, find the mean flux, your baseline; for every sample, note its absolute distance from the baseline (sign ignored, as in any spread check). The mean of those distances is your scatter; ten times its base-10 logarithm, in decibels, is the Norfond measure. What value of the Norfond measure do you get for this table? 0.26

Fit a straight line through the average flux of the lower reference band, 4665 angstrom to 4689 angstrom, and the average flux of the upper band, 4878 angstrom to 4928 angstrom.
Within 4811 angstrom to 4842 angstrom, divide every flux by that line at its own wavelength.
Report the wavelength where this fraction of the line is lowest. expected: 4836.60 angstrom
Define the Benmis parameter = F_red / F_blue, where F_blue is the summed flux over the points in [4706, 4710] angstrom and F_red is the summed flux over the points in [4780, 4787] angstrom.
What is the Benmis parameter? 1.54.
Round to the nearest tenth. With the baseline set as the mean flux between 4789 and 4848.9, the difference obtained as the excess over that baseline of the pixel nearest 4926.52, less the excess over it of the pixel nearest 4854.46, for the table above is 1.3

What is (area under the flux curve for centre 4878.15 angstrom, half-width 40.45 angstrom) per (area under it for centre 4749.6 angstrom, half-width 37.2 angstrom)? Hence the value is 1.04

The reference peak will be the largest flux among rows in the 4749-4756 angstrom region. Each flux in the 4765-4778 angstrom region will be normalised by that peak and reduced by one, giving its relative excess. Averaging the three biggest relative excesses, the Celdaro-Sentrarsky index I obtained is 0.017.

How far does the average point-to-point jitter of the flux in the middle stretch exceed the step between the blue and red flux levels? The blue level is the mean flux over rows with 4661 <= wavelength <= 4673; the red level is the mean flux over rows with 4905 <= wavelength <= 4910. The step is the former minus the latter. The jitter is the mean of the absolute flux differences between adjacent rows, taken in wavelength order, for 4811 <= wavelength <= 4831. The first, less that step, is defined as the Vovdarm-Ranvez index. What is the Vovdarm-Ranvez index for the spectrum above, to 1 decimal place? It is 1.0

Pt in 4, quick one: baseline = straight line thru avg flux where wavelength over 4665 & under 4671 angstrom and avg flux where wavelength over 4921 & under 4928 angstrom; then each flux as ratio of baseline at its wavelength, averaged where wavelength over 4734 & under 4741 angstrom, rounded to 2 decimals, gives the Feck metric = 1.10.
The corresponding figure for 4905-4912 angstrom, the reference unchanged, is 0.99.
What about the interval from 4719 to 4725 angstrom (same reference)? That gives 1.12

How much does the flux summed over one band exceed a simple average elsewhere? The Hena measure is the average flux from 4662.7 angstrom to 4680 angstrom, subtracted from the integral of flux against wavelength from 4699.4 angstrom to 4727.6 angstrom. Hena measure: 554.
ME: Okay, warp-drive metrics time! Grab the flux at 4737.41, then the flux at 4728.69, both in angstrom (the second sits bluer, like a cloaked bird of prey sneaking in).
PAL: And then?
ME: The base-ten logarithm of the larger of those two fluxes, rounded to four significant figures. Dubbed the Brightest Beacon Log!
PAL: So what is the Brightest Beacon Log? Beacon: 1.326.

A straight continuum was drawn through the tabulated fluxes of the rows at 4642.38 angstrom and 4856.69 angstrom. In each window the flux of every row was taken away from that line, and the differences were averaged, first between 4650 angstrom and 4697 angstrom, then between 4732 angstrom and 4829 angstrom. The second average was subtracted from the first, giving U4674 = 1.48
